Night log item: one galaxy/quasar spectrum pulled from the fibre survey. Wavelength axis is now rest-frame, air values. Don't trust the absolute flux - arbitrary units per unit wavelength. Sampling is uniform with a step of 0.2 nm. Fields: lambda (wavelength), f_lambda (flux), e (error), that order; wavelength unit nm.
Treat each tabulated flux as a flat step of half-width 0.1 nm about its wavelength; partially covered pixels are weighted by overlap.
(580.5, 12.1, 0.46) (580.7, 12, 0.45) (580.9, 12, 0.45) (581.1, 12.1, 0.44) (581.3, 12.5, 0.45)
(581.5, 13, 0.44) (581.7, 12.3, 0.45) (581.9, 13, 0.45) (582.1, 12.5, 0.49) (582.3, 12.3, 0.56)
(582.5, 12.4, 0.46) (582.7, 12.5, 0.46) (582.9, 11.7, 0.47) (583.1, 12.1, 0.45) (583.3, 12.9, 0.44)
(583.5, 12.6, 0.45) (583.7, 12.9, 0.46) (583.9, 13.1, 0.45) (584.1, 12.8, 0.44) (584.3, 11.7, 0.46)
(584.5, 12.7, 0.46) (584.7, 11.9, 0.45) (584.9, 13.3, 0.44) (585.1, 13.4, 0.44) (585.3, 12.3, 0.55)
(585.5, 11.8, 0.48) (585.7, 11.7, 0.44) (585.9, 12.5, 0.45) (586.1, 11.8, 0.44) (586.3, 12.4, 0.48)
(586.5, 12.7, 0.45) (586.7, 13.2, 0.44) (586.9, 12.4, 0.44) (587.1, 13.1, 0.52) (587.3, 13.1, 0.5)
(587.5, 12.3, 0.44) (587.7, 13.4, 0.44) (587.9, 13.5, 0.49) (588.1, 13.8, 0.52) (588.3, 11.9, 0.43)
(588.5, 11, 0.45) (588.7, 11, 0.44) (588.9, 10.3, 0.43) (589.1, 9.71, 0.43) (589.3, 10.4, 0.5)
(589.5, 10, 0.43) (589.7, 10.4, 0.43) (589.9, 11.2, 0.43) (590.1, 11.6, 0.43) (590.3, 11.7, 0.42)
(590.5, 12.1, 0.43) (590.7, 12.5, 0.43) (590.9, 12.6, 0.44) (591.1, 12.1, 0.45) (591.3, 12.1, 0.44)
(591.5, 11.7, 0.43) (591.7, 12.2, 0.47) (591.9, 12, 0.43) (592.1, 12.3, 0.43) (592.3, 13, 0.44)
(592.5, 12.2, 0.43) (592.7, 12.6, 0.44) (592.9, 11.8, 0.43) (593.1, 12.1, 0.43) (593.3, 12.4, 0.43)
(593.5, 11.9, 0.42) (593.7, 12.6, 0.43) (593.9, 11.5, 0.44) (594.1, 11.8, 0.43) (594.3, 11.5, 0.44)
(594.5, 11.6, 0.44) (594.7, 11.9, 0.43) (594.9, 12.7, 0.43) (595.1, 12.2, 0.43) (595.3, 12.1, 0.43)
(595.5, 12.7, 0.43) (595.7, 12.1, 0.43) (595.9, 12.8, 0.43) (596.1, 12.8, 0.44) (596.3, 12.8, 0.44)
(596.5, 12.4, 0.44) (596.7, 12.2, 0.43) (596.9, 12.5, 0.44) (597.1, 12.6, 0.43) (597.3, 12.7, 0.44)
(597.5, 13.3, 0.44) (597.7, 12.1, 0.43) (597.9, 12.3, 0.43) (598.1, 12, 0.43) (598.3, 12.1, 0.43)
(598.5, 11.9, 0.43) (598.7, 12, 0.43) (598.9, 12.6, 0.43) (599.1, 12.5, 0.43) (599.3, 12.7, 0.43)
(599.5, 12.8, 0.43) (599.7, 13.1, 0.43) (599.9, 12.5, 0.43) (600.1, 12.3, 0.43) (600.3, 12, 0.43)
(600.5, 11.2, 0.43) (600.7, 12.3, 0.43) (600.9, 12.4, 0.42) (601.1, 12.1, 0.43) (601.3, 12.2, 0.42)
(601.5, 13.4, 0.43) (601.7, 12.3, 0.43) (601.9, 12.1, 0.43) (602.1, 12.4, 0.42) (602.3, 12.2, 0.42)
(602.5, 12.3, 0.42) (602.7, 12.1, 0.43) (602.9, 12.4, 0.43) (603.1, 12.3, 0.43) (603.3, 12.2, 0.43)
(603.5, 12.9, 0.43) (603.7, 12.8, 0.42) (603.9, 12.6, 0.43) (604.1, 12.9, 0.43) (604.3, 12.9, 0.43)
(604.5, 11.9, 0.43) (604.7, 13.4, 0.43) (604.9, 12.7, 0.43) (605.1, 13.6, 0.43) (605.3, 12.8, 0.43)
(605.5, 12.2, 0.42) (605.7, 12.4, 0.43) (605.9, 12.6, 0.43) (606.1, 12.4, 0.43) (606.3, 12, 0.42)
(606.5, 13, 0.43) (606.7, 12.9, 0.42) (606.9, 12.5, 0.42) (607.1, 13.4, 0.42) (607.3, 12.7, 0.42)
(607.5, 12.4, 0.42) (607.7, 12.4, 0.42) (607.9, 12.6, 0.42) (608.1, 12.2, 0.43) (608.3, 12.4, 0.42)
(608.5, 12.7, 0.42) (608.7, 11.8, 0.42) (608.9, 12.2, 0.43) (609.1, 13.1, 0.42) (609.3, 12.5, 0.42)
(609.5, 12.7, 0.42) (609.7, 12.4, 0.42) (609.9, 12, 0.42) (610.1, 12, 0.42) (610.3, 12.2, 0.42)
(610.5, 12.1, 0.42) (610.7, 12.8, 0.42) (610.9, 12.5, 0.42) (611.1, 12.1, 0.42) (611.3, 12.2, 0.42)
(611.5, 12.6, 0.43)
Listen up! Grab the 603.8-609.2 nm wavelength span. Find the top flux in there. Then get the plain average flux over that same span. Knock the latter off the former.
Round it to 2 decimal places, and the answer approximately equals 0.98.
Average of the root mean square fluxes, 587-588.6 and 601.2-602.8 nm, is 12.6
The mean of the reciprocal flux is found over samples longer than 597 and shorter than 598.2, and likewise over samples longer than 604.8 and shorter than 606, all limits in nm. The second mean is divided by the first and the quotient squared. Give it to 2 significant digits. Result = 0.97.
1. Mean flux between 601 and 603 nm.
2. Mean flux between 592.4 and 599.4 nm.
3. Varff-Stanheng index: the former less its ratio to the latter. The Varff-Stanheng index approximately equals 11.3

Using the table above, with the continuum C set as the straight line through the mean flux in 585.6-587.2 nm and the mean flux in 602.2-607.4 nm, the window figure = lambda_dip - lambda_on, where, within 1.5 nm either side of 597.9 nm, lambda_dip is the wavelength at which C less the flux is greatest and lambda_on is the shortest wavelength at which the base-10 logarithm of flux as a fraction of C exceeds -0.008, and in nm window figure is 2.00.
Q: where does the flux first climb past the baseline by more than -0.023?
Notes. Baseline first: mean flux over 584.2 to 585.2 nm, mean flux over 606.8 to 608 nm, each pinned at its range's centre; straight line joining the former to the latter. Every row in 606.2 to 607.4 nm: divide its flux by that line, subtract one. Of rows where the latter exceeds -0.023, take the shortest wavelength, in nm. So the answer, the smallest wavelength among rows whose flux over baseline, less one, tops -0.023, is 606.5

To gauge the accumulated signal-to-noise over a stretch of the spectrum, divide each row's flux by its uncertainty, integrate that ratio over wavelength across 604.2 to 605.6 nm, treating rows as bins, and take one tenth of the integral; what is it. 4.18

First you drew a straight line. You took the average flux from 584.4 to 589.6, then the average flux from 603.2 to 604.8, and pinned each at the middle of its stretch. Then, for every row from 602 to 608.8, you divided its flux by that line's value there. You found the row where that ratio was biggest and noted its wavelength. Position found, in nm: 605.1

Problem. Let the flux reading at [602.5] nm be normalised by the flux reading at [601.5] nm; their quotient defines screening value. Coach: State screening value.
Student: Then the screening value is 0.92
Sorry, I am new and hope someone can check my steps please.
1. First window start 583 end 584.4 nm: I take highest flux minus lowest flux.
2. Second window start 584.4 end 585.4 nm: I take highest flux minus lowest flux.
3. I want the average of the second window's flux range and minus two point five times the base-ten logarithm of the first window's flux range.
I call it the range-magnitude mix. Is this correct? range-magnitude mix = 0.57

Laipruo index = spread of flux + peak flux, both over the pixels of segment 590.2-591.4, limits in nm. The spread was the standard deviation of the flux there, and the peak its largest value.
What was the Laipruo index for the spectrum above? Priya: 12.9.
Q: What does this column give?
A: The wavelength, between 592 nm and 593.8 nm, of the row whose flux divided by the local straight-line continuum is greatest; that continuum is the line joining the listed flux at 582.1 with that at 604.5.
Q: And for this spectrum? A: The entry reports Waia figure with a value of 592.3 nm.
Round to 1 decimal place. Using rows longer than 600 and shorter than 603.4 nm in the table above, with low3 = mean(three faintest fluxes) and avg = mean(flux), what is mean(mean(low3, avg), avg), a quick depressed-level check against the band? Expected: 12.1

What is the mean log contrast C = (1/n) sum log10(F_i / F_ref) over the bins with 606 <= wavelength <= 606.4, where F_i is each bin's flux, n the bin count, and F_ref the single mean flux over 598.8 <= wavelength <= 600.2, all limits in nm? -0.016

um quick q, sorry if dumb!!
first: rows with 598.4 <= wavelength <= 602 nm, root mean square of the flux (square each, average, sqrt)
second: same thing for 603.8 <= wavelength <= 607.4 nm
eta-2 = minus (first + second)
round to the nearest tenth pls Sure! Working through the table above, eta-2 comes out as -25.1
